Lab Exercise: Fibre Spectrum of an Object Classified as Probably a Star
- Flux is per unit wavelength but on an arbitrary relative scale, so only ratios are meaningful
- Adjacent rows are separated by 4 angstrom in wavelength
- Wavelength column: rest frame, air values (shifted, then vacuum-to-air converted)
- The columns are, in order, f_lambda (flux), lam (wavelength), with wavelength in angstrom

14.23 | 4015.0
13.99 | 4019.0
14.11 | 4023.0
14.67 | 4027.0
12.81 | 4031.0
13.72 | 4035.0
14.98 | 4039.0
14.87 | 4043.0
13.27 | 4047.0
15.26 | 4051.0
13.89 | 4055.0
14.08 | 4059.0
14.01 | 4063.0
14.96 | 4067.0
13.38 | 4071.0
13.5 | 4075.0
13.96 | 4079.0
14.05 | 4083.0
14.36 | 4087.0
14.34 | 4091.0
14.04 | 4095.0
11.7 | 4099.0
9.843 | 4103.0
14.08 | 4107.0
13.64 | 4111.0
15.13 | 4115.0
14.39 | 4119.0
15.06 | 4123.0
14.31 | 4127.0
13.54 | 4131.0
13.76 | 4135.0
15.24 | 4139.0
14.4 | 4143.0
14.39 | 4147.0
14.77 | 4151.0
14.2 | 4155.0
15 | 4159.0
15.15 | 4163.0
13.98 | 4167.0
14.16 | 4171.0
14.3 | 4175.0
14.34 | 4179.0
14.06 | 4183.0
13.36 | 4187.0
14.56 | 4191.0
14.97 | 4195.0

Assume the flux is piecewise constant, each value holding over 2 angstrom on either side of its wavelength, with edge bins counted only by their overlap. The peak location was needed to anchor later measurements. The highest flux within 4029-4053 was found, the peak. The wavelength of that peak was 4051.0 angstrom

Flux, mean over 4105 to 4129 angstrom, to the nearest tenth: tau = 14.4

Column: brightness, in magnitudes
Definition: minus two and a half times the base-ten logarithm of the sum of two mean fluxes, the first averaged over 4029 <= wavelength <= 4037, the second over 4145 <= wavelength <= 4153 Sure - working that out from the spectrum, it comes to -3.61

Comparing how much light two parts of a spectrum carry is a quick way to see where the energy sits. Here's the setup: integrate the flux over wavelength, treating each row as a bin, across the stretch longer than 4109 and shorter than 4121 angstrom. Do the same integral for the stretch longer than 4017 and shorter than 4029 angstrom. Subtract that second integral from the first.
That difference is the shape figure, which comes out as 2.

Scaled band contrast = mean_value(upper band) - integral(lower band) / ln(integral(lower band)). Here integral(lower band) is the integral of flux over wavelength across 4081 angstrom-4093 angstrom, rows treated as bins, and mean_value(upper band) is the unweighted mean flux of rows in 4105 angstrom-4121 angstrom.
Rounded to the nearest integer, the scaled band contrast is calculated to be -19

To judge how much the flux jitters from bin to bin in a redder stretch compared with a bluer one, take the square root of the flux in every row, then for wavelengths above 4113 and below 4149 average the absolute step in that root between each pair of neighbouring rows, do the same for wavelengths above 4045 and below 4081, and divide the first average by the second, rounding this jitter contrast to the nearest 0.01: 0.81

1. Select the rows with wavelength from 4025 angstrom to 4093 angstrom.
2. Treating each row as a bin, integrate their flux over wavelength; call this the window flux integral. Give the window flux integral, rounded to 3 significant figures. 960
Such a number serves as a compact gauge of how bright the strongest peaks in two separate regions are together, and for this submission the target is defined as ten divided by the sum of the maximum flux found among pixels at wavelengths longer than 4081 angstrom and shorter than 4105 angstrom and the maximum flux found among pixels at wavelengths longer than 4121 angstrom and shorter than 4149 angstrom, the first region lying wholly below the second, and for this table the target 0.338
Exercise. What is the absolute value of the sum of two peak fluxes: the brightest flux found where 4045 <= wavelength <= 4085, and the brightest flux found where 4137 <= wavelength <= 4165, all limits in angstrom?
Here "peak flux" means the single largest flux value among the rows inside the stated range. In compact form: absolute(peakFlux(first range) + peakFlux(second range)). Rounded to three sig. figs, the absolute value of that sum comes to 30.5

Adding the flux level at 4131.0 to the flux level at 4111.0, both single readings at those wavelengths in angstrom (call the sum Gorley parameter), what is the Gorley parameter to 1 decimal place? 27.2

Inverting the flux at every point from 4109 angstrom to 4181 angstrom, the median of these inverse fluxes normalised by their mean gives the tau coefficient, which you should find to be 1.00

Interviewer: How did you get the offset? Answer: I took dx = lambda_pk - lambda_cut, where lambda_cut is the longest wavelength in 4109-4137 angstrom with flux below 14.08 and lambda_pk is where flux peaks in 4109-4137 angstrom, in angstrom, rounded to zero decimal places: -20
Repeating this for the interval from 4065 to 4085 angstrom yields -16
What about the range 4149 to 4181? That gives -4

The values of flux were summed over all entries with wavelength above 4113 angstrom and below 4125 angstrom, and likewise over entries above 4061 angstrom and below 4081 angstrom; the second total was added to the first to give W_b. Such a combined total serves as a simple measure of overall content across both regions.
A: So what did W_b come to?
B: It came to 114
